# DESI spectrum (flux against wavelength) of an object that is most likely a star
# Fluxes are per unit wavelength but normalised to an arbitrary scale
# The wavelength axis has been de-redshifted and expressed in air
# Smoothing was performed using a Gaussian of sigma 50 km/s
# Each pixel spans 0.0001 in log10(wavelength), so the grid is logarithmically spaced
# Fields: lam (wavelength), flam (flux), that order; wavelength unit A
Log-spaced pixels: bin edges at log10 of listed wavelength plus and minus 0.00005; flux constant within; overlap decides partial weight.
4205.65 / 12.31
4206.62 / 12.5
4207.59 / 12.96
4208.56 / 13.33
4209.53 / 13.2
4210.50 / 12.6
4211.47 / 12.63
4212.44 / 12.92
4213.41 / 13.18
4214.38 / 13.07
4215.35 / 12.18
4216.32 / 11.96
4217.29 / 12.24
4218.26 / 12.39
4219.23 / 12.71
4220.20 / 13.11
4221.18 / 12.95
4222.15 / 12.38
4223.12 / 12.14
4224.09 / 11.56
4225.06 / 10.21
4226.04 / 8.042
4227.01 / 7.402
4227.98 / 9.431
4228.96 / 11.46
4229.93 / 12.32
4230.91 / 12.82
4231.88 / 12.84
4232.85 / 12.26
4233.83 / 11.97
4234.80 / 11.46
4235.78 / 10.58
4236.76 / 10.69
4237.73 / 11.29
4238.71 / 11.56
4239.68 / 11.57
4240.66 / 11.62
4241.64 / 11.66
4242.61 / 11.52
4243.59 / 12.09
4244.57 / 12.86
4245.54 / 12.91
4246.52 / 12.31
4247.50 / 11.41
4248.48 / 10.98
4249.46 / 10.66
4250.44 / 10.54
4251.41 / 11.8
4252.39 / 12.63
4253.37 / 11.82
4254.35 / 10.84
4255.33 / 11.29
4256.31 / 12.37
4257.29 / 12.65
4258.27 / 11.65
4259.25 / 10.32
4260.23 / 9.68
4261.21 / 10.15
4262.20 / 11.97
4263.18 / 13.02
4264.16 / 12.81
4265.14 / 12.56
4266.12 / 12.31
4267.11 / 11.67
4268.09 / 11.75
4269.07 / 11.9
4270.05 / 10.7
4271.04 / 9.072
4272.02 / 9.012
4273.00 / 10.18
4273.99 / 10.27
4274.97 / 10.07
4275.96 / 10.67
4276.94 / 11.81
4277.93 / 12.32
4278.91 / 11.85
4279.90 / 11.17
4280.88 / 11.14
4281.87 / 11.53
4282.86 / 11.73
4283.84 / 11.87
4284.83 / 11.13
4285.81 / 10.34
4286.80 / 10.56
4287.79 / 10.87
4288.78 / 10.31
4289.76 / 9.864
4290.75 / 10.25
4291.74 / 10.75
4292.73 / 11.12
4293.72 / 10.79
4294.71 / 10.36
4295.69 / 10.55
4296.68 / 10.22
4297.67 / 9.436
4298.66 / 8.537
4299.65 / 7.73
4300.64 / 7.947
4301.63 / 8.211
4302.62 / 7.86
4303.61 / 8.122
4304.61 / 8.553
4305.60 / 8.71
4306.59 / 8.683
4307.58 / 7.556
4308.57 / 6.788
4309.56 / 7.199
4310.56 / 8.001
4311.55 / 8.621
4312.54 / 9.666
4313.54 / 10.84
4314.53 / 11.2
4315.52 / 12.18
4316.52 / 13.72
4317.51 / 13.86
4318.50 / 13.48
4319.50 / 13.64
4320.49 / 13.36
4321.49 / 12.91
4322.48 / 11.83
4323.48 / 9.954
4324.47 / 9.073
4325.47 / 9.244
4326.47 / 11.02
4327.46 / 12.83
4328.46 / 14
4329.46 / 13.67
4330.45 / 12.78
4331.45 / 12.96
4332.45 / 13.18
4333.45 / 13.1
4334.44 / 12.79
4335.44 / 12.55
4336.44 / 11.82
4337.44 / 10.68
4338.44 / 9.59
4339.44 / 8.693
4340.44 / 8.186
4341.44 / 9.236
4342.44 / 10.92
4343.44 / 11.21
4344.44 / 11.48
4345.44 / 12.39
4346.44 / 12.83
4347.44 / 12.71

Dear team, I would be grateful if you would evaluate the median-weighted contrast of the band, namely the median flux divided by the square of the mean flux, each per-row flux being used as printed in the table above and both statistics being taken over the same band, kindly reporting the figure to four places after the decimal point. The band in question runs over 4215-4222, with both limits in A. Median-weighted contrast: 0.0792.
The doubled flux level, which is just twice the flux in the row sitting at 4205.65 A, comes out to 25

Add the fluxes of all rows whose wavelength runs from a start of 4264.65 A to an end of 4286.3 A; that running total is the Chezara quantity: 245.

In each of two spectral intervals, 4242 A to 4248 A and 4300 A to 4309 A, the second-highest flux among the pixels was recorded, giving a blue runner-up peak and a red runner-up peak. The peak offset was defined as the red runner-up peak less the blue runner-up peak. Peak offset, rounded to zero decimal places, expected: -4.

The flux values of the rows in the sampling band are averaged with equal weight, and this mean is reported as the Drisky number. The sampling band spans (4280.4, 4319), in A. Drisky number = 10.0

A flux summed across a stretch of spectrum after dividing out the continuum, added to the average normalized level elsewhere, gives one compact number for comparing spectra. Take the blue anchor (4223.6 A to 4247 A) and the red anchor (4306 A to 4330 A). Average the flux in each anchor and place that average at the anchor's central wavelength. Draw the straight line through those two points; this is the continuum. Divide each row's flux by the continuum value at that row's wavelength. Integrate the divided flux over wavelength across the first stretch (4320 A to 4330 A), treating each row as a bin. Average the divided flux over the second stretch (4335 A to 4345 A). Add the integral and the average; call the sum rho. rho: 11.7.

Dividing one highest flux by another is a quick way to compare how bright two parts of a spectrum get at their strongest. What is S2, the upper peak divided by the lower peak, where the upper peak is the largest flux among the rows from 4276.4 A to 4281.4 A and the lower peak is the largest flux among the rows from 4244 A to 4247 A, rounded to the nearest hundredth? 0.95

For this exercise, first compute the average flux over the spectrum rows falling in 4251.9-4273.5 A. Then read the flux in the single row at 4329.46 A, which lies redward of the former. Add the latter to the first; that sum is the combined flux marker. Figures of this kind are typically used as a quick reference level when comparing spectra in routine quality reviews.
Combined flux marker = 25.0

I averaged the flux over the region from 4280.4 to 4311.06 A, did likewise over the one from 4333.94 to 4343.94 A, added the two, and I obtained 20.1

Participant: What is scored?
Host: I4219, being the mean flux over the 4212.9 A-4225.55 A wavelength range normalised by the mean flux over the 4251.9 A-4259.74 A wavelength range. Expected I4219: 1.05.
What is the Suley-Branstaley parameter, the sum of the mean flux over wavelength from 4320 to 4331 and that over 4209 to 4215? 24.8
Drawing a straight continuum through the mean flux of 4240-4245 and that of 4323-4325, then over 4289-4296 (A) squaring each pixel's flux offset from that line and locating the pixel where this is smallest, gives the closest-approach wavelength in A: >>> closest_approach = 4294.71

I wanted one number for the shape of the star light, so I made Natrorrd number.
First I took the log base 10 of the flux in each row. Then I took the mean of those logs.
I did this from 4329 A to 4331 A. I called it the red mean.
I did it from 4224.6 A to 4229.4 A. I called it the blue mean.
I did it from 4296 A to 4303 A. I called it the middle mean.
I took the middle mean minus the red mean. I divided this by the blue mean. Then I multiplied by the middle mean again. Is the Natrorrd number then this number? -0.18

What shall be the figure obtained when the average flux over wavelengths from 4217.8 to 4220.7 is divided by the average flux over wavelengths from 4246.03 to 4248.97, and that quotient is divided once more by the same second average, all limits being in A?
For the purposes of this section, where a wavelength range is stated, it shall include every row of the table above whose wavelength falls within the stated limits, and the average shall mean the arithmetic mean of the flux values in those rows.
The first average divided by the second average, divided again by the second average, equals 0.095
